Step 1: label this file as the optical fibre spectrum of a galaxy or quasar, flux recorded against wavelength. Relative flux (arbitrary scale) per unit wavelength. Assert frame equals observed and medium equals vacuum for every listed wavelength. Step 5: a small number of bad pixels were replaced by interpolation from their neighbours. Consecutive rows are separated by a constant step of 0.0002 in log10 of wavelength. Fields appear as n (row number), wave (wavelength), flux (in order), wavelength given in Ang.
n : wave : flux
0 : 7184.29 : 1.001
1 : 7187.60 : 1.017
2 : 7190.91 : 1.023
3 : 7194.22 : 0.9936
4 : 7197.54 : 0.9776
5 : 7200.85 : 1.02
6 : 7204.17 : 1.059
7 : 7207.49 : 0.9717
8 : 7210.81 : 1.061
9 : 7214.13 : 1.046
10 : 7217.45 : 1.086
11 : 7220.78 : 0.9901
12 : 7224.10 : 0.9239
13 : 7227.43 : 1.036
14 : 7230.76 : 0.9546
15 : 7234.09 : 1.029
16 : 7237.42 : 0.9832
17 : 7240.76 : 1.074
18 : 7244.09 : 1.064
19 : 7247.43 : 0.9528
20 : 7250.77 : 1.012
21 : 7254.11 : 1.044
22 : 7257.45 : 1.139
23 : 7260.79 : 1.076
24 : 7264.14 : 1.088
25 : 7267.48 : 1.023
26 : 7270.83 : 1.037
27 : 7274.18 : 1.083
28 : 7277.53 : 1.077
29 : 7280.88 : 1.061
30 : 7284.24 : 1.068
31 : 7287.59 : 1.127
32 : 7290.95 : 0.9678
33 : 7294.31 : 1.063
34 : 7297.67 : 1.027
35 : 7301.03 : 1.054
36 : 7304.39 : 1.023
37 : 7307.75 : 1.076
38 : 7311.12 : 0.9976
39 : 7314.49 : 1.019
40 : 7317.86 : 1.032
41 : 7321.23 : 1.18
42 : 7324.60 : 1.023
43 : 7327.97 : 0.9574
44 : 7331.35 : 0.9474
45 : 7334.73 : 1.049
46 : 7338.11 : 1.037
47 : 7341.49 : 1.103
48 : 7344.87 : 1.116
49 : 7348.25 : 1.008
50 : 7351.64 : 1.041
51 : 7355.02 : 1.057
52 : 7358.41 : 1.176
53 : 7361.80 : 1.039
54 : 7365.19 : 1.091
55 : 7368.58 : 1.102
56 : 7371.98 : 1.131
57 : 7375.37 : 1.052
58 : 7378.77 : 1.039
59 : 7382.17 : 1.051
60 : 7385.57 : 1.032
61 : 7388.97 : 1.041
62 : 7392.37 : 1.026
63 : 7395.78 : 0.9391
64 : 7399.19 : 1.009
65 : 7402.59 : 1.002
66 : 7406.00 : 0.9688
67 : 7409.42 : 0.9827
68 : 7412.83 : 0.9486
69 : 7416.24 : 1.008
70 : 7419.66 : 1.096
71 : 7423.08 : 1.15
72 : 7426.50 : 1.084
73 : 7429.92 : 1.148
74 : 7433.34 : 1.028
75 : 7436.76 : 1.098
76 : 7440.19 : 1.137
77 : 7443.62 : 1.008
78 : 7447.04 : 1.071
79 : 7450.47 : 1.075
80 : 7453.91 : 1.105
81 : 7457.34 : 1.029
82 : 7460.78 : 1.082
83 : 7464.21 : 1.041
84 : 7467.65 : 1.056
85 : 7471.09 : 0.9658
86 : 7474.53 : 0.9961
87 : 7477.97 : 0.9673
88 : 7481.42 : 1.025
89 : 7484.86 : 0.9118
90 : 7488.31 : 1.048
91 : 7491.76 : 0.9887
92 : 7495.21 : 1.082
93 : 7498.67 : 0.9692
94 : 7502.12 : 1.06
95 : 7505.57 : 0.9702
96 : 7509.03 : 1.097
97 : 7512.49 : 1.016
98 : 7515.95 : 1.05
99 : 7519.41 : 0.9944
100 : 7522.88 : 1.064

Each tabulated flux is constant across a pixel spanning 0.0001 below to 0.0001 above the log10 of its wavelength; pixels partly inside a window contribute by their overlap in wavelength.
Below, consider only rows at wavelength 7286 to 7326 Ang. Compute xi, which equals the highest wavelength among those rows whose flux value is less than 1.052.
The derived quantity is 7324.60 Ang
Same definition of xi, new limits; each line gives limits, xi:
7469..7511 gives 7505.57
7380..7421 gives 7416.24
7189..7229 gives 7227.43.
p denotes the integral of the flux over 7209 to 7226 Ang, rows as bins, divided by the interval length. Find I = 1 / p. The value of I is 0.98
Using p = 1.02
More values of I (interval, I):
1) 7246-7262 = 0.96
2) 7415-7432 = 0.91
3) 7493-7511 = 0.97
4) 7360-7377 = 0.92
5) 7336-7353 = 0.94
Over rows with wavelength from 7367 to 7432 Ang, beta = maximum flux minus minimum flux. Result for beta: 0.21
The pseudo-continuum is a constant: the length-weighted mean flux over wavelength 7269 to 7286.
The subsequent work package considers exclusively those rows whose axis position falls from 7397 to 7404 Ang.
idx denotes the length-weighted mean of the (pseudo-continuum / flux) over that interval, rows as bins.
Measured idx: 1.06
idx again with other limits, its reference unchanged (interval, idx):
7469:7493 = 1.08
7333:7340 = 1.02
